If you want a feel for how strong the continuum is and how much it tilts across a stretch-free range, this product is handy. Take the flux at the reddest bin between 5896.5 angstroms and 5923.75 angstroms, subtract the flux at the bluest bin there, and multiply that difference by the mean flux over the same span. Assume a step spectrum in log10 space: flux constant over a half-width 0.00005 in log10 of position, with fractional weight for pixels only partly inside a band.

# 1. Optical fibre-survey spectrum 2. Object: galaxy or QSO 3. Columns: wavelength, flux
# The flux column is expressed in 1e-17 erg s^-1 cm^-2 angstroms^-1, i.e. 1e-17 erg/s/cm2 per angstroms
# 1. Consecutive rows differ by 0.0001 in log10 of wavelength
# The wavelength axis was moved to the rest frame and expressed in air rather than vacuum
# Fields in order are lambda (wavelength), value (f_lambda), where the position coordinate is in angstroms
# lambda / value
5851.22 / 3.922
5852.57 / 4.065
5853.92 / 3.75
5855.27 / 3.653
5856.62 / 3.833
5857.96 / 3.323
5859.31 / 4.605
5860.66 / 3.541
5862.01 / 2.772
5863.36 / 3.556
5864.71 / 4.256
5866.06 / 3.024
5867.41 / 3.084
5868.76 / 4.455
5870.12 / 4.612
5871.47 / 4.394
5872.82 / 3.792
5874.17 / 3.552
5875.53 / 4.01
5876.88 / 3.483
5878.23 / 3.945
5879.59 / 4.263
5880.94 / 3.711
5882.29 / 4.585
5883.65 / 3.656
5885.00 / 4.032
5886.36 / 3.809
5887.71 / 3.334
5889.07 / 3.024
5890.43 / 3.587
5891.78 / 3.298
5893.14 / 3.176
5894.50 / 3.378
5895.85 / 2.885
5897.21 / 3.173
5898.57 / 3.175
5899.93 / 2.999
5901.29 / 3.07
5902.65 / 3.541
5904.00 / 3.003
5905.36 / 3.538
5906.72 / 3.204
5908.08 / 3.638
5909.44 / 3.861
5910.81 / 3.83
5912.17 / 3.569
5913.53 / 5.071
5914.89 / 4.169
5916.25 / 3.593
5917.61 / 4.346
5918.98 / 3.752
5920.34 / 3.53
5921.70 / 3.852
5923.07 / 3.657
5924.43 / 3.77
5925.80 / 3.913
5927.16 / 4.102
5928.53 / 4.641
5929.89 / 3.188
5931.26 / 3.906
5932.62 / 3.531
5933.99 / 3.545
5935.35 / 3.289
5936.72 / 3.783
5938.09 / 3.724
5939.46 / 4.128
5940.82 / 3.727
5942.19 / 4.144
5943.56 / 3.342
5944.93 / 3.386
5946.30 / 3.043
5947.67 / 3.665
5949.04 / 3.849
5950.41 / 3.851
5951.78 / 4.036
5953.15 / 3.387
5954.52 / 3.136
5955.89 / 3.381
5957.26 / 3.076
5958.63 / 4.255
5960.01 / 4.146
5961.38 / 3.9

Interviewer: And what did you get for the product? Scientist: 1.8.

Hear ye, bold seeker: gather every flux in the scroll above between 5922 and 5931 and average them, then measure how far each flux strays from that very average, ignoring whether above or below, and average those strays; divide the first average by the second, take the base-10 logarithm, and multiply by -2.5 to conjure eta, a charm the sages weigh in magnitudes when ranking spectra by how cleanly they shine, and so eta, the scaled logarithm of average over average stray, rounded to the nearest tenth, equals -2.6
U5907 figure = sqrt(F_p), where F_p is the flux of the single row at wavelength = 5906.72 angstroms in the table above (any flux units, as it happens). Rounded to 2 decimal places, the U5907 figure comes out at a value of 1.79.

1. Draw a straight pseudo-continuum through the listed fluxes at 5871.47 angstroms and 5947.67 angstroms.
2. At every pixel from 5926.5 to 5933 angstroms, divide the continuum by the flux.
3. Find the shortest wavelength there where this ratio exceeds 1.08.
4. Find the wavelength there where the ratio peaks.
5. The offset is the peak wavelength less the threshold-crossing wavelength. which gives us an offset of 0.0 angstroms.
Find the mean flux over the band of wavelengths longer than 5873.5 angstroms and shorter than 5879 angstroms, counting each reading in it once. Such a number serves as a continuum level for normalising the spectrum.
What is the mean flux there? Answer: 3.75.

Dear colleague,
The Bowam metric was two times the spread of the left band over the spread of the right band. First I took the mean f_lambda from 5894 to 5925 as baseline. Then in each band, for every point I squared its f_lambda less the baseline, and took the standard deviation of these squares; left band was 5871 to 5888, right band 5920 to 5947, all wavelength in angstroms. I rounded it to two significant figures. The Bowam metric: 2.4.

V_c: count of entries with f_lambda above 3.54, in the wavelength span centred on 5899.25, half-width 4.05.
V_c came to 1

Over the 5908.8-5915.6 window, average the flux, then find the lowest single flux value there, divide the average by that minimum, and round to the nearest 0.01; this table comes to 1.15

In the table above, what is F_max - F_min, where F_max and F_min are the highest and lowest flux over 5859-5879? 1.84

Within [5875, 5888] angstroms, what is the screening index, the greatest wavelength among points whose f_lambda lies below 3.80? 5887.71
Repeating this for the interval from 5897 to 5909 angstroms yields 5908.08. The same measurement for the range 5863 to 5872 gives 5867.41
